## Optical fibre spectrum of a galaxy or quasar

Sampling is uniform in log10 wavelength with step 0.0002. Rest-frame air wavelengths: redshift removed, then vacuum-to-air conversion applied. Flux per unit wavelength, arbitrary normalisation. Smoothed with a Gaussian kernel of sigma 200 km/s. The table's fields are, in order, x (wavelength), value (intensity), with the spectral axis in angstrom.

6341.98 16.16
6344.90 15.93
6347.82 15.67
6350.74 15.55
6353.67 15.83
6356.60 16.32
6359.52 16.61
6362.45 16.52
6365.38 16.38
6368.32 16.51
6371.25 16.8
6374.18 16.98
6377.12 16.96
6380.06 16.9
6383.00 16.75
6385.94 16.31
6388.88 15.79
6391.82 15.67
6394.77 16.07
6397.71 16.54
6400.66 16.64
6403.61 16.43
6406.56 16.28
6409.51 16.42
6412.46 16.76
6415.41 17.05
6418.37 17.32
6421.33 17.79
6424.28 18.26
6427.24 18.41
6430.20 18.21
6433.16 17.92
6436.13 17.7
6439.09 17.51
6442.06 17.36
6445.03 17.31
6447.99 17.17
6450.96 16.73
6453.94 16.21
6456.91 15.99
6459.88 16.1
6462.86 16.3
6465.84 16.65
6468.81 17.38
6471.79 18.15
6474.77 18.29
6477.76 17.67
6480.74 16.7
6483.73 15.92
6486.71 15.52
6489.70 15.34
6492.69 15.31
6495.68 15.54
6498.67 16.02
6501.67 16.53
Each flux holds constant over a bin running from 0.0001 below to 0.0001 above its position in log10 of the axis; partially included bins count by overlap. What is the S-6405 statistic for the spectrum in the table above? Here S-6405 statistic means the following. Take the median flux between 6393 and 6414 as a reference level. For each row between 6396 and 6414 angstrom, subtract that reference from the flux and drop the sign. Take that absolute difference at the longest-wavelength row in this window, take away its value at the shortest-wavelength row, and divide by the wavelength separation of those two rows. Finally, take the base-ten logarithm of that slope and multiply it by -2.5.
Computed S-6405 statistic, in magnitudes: 4.6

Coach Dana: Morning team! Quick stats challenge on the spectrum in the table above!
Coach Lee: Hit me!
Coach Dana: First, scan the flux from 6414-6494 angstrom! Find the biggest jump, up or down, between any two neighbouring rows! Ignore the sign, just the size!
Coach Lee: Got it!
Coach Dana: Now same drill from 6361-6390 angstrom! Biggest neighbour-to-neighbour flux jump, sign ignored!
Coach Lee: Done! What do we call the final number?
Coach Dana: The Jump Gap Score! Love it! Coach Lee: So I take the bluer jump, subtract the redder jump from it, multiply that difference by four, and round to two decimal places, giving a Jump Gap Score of -1.80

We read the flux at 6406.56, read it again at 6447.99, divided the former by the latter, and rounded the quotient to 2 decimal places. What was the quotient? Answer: 0.95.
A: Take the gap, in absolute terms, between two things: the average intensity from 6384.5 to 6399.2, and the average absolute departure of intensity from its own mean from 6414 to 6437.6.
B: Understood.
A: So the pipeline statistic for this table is 15.7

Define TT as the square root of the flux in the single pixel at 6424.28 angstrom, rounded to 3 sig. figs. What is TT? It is 4.27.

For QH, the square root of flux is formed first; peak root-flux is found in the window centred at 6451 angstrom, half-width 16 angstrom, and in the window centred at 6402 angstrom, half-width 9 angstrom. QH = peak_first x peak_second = 17.2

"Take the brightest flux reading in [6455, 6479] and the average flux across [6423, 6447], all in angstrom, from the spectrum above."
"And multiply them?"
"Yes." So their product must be 326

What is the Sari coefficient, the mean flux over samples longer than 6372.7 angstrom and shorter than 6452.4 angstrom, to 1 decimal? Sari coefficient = 17.0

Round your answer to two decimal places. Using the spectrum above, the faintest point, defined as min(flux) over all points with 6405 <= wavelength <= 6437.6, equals 16.28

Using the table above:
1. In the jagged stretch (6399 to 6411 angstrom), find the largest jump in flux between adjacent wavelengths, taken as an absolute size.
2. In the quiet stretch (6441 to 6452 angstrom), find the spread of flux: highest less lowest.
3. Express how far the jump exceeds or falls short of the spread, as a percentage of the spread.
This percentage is -67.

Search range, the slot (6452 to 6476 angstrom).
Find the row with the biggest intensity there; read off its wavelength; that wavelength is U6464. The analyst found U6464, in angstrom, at 6474.77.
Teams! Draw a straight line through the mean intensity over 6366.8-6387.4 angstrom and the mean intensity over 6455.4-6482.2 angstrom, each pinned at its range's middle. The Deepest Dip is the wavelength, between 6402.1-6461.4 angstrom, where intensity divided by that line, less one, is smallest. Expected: 6456.91 angstrom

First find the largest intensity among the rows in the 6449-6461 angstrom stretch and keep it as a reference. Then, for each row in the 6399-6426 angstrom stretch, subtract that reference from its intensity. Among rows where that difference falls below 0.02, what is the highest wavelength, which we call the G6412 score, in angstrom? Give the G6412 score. 6409.51 angstrom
